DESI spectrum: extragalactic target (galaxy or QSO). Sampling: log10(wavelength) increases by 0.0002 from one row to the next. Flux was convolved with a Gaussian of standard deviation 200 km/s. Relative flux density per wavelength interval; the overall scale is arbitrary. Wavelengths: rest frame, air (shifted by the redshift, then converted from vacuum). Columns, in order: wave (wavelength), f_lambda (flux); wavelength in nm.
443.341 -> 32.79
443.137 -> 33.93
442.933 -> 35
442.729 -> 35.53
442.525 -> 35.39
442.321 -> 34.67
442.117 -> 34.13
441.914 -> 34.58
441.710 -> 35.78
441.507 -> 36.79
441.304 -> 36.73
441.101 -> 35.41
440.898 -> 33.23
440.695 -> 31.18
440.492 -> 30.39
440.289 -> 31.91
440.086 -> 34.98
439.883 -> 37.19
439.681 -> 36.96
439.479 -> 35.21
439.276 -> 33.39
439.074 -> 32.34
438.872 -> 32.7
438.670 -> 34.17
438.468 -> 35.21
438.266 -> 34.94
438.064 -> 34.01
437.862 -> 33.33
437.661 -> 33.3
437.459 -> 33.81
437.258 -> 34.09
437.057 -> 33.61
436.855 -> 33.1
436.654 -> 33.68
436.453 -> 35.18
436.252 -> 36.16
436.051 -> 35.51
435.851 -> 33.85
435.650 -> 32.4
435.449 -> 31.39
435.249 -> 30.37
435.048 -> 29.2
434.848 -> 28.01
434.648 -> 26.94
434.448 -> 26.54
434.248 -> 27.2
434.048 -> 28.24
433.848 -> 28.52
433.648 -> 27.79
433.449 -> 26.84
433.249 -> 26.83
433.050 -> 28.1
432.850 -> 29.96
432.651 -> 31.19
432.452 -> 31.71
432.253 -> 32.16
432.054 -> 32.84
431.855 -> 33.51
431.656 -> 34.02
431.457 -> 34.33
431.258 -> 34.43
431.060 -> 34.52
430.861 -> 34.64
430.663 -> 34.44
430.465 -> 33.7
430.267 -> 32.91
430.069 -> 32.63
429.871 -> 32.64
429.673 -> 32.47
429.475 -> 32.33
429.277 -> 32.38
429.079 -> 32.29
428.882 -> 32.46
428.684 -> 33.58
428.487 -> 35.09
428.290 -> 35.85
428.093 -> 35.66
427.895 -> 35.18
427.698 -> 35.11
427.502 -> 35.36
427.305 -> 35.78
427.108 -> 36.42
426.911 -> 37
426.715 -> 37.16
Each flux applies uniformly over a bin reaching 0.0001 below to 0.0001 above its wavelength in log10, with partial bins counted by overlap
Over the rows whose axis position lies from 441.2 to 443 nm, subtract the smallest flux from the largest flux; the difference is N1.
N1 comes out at 2.7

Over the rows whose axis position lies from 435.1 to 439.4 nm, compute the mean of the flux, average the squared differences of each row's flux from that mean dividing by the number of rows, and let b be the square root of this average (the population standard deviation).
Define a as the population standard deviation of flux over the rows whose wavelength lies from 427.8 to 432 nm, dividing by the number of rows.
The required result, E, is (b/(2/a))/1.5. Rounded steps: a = 1.1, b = 1.3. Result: 0.5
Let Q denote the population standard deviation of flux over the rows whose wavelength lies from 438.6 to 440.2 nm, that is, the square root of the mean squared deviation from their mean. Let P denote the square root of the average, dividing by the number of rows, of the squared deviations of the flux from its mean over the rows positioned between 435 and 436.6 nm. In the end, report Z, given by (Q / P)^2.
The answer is 0.5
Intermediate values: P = 2.4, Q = 1.7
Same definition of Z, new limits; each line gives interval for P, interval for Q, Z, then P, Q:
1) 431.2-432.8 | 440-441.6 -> 4.1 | 1.2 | 2.3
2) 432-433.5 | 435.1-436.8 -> 0.7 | 2.3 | 1.9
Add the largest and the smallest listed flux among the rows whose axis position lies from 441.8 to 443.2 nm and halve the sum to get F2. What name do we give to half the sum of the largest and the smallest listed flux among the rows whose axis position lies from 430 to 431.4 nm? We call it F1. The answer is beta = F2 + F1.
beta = 68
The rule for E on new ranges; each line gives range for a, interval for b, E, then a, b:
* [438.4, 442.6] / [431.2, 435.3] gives 1.7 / 1.9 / 2.7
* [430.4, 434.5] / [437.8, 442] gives 1.9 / 3.0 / 1.9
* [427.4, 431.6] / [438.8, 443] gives 0.8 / 1.2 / 1.9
